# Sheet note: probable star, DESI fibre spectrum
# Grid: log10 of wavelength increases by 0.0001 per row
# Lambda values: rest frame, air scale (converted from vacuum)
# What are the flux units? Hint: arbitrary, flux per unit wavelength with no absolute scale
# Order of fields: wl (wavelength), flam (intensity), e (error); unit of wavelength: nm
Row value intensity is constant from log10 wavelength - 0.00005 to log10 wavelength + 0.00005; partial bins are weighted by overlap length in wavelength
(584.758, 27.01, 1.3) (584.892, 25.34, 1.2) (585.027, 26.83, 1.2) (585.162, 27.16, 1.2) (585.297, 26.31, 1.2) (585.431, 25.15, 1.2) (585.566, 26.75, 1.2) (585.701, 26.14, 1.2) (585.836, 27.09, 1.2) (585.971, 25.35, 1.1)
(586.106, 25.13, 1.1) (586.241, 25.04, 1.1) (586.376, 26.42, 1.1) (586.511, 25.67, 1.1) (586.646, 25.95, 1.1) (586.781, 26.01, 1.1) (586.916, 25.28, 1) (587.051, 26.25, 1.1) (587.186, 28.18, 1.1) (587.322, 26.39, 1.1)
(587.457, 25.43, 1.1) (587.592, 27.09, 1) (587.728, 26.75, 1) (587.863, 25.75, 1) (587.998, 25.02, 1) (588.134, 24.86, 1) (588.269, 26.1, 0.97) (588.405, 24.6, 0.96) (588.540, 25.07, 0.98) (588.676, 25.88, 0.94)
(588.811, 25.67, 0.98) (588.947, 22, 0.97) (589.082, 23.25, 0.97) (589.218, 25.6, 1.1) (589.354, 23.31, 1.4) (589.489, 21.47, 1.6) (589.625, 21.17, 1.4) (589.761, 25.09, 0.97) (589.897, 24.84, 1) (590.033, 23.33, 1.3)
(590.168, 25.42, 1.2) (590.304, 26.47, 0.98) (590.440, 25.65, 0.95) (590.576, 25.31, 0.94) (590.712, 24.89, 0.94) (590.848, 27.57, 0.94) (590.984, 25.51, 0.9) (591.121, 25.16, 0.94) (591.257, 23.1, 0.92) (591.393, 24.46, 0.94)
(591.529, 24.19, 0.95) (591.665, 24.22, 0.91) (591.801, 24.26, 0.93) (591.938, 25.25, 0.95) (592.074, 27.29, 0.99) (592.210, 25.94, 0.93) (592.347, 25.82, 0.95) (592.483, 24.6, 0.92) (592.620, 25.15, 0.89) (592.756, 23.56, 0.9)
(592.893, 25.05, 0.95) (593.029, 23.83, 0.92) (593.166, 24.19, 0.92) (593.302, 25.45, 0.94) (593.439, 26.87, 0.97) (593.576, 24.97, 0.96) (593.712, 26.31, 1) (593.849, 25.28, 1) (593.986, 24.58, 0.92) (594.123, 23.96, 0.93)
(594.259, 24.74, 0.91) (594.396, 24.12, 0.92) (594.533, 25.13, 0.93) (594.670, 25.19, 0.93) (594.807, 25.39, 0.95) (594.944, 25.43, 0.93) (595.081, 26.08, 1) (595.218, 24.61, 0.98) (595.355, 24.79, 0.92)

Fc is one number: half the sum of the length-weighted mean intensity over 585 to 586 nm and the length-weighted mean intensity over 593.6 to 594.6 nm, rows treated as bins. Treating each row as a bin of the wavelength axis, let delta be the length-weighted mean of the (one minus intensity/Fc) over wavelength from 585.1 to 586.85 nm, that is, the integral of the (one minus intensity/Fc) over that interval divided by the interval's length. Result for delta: -0.01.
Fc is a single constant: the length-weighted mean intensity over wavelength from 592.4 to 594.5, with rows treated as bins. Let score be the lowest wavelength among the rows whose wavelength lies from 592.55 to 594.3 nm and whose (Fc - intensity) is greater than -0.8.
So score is 592.620 nm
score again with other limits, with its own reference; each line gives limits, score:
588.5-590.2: 588.540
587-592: 587.457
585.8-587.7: 585.971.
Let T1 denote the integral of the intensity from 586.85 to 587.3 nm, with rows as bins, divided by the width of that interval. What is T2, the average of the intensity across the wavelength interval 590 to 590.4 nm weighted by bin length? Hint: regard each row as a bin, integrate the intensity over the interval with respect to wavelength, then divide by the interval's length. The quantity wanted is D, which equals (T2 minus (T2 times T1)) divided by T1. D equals -24.4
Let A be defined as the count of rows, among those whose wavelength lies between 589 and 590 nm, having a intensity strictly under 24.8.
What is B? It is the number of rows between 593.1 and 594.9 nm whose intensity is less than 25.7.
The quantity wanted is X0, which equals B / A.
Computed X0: 3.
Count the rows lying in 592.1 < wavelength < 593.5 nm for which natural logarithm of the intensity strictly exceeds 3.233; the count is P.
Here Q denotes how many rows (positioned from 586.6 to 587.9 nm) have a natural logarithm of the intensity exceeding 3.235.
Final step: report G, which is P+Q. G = 13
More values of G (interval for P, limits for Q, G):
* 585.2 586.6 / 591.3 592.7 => 9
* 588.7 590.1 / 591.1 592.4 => 5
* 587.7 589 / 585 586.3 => 11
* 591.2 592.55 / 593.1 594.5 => 6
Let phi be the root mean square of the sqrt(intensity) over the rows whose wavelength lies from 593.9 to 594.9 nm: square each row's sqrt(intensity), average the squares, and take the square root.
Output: 4.97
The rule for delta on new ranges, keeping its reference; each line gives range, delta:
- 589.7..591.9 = 0.03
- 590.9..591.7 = 0.04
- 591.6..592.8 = 0.02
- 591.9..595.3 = 0.02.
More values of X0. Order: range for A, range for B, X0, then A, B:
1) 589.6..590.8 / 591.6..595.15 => 10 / 2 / 20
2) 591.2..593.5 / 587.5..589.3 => 1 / 9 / 8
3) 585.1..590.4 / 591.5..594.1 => 2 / 7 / 14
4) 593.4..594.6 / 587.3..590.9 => 5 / 4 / 19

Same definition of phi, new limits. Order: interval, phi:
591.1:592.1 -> 4.97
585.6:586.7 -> 5.08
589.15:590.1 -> 4.85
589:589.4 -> 4.90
